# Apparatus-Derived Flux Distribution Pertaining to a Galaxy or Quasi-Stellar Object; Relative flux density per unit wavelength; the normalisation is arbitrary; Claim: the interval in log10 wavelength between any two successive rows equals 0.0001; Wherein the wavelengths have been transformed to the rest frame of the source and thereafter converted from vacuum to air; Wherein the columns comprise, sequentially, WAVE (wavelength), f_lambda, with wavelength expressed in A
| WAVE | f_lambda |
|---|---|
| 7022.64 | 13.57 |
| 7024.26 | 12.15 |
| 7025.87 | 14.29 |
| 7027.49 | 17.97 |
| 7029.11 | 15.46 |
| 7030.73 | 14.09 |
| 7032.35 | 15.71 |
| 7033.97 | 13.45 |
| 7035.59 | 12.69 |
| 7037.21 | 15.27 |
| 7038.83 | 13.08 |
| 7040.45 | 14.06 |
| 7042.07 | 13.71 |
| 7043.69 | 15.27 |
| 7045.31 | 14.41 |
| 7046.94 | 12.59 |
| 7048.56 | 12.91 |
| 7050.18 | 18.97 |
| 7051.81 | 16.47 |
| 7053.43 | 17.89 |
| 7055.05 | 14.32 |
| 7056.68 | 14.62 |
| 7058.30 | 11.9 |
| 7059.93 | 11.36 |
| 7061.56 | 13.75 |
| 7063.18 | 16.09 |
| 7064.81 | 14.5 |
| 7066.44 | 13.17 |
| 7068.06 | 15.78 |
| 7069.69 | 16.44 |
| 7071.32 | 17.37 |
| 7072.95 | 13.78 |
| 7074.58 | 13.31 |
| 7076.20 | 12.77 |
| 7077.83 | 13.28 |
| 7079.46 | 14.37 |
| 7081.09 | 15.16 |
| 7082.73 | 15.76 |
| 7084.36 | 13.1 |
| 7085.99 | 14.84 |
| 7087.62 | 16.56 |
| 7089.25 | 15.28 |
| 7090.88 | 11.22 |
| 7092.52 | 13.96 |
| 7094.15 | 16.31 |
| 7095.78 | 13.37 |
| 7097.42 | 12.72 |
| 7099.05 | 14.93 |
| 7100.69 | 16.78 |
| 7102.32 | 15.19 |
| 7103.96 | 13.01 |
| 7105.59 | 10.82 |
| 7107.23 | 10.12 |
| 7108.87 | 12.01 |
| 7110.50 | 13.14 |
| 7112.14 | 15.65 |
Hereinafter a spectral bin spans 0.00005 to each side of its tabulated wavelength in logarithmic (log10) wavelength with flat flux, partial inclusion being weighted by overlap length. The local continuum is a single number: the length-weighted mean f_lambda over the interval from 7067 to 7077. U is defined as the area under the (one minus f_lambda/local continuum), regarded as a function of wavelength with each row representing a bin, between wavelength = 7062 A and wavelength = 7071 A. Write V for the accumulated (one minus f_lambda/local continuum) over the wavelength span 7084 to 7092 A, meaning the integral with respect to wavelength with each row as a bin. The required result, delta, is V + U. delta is 0.11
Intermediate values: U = -0.23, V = 0.3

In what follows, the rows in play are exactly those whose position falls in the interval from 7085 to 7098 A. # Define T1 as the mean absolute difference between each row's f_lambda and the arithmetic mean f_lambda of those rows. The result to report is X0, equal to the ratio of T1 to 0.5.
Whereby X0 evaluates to 2.9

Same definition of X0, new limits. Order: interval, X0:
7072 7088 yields 2.1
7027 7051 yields 2.9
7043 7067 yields 3.2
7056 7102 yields 2.7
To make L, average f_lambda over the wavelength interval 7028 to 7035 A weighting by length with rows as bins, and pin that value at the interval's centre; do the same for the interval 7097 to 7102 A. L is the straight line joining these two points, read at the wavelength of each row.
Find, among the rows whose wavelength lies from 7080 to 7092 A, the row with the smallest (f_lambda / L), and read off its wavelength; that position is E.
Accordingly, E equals 7090.88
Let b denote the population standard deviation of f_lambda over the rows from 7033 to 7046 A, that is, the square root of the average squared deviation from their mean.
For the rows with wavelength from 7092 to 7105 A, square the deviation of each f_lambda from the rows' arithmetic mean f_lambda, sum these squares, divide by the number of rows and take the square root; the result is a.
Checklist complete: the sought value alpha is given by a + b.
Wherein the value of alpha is 2.3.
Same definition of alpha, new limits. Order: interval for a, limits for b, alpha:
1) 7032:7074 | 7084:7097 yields 3.5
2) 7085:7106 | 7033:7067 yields 3.7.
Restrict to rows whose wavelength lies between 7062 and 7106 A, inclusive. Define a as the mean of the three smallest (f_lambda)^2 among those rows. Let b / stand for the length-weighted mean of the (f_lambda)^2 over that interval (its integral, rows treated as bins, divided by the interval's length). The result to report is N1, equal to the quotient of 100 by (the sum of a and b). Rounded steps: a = 135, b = 212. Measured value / 0.288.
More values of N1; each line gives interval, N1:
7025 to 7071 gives 0.276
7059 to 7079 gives 0.276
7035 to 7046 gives 0.268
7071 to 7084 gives 0.264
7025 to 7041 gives 0.259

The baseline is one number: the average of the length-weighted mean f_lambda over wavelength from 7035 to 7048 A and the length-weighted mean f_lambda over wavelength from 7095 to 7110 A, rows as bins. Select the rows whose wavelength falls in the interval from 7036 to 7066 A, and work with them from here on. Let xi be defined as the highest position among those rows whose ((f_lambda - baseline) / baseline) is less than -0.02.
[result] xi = 7059.93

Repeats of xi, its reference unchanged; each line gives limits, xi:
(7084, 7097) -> 7090.88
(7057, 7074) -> 7066.44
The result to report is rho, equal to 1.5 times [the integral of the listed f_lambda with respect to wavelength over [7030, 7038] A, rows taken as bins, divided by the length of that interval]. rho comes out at 21.4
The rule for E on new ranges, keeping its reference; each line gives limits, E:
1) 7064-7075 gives 7066.44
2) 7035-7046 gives 7035.59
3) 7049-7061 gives 7059.93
